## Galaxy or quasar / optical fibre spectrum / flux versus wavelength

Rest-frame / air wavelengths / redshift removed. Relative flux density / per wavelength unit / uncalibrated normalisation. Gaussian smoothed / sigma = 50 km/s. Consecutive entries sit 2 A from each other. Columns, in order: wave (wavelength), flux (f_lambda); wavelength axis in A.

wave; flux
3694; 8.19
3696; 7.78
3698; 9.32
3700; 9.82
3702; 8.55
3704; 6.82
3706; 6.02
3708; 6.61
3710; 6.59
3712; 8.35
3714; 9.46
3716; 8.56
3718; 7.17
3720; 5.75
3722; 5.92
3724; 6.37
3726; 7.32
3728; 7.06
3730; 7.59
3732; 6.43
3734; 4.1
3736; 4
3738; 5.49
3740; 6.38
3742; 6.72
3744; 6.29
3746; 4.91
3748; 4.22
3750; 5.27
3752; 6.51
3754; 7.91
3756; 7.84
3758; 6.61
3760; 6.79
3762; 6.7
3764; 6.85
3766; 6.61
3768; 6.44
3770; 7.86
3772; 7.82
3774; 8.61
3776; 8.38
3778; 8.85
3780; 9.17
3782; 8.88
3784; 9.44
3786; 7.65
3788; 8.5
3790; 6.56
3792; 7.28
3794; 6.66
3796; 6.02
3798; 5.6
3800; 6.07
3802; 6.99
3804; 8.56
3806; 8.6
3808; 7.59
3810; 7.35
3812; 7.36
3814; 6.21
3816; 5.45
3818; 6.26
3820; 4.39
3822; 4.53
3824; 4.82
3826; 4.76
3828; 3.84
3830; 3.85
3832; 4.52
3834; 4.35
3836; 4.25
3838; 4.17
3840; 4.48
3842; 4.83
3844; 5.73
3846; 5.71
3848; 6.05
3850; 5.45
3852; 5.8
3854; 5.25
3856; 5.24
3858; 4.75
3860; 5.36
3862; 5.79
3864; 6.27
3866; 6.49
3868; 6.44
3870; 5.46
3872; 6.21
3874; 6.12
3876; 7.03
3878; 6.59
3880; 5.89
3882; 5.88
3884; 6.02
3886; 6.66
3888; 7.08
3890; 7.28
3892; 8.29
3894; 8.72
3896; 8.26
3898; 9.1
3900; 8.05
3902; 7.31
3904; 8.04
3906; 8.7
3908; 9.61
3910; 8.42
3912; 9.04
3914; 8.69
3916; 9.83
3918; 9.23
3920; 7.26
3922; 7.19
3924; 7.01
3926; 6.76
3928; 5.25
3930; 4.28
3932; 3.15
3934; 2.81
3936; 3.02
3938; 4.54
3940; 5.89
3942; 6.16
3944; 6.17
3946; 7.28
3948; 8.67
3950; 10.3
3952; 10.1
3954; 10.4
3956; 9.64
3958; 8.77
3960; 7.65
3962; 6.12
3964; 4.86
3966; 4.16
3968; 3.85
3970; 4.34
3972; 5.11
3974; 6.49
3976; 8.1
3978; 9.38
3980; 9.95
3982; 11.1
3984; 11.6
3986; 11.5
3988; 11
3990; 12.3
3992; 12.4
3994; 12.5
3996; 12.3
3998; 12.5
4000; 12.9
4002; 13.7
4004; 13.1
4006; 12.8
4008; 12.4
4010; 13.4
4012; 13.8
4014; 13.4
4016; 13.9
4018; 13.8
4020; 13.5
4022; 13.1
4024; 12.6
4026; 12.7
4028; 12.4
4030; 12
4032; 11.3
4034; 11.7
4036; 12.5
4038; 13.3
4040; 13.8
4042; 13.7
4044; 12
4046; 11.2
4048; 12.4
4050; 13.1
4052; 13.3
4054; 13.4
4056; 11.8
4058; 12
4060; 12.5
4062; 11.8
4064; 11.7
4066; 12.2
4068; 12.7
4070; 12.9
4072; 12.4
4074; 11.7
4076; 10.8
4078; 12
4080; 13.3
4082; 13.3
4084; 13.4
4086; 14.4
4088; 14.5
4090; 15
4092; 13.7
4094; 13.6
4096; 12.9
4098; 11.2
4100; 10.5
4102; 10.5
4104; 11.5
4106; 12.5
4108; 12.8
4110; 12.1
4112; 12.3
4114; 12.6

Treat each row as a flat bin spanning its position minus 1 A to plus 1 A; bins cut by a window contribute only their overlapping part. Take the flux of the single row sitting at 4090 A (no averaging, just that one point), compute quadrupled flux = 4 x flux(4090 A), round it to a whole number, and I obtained 60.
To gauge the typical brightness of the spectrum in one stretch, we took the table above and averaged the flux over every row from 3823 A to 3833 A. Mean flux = 4.4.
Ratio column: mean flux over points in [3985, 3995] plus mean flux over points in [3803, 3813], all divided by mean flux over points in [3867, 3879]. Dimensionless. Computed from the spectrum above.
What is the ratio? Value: 3.1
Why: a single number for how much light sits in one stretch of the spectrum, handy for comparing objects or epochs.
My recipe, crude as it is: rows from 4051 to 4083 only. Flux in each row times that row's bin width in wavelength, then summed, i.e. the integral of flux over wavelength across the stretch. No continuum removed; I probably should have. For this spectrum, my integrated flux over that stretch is 396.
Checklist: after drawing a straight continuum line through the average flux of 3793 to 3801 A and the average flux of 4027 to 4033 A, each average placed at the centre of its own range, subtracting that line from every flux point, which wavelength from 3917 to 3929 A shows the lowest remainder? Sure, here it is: 3928 A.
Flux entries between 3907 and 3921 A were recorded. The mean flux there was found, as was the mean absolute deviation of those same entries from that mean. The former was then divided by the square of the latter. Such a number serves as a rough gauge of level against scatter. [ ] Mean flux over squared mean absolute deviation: 22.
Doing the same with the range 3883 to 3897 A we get 11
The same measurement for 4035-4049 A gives 21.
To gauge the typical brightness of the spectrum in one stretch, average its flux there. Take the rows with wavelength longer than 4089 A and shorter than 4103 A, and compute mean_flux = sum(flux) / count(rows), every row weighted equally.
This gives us 12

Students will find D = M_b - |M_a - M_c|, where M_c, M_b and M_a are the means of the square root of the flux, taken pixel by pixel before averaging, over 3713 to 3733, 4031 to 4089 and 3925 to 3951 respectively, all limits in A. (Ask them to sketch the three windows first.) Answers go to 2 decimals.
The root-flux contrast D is 3.23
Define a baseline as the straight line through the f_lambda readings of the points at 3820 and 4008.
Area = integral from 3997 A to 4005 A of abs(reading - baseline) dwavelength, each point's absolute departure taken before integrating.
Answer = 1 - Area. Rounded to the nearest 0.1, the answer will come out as -6.6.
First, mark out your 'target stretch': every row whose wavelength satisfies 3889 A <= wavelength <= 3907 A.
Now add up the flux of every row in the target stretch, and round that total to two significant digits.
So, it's 74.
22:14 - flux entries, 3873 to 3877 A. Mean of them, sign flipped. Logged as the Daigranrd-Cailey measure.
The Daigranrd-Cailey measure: -6.6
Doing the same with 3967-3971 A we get -4.1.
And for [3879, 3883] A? -5.9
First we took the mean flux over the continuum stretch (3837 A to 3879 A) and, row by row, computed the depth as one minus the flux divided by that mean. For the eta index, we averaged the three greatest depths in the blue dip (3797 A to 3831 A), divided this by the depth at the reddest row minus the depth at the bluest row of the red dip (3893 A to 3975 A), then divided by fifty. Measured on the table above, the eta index 0.015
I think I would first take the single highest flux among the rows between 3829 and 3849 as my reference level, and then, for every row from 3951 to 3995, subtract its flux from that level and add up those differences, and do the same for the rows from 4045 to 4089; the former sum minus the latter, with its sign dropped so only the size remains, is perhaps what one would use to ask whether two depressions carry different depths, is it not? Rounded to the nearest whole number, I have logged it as 85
